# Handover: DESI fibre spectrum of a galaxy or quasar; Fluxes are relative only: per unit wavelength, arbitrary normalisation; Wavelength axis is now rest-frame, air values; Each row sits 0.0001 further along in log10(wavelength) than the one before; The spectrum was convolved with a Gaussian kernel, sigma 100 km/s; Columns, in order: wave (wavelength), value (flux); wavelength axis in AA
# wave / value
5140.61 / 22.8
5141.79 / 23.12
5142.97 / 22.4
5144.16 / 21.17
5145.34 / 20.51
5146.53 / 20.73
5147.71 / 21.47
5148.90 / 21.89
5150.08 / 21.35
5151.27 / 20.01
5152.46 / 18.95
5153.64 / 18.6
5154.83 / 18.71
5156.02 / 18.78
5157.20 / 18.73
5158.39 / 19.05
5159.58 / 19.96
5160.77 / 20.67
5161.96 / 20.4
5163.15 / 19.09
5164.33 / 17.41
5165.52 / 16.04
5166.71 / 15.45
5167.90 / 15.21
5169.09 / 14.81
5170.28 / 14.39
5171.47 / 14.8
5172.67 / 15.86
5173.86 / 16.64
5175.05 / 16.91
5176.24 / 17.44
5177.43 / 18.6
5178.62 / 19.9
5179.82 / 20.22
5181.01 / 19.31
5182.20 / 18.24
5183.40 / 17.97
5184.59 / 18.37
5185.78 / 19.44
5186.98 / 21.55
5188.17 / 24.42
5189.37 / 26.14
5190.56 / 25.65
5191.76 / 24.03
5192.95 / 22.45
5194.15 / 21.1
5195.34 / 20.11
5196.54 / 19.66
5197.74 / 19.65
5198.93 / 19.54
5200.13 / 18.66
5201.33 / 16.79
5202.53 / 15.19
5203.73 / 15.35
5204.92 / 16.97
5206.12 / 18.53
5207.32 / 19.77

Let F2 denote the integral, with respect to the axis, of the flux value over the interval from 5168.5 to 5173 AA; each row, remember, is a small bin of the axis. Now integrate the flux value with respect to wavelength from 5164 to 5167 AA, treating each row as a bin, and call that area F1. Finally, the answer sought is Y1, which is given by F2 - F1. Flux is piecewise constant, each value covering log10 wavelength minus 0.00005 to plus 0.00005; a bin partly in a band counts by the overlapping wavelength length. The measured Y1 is 18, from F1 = 49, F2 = 67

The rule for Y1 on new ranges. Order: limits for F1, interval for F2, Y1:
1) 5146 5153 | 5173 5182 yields 20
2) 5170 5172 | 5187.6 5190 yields 31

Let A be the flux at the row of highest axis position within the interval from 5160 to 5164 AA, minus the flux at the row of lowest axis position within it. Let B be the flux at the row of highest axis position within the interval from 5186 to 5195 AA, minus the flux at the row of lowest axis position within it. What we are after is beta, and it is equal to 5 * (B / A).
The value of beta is 1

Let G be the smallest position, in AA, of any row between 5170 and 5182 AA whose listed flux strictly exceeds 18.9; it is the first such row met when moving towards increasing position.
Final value 5178.62 AA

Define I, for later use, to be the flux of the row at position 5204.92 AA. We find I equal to 16.97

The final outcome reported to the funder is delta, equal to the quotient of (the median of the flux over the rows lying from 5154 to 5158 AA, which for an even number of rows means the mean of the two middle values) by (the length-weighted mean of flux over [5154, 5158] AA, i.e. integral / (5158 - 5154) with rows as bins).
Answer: 1.00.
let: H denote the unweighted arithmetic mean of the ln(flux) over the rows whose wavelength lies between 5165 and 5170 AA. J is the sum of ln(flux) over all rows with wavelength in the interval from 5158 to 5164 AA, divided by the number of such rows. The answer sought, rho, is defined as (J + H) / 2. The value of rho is 2.86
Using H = 2.73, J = 2.99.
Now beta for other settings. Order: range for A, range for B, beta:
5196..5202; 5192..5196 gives 4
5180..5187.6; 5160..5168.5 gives -12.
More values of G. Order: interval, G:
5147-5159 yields 5147.71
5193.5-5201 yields 5194.15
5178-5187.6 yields 5178.62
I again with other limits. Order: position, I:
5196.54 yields 19.66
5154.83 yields 18.71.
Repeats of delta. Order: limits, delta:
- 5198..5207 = 0.97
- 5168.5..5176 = 0.98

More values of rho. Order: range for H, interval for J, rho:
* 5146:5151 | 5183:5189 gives 3.03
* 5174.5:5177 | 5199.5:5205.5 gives 2.82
